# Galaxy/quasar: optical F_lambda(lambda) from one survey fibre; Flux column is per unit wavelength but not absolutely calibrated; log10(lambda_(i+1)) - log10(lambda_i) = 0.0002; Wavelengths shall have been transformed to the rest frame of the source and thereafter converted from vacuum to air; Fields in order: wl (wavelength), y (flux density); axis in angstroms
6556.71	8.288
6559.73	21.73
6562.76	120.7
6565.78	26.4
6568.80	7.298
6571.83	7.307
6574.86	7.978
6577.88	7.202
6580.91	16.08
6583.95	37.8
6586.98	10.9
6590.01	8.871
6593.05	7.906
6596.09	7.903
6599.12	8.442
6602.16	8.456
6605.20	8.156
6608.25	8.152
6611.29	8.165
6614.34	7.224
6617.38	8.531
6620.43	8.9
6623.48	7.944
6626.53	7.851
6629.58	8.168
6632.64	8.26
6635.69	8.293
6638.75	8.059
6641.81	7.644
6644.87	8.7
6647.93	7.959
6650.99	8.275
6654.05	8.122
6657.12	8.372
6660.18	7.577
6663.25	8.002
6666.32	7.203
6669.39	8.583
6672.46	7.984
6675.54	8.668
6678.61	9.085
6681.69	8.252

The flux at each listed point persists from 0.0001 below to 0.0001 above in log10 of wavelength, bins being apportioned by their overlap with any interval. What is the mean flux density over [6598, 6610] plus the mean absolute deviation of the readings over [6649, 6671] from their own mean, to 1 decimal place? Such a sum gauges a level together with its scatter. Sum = 8.7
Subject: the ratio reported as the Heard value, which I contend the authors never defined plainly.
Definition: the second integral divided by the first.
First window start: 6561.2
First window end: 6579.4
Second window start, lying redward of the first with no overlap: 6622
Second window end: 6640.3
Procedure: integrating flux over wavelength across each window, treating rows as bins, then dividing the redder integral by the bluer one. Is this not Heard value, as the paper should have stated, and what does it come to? 0.28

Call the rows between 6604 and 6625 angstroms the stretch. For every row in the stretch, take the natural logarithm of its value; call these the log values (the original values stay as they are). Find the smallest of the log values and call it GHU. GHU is 1.98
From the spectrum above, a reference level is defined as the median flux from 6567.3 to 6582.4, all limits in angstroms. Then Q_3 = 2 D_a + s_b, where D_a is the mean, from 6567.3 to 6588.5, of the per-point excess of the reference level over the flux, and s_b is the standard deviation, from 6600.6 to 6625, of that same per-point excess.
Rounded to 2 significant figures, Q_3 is -12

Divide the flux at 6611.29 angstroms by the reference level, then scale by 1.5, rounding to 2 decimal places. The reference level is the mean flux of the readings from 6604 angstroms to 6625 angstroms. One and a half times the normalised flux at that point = 1.50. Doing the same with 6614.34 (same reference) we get 1.33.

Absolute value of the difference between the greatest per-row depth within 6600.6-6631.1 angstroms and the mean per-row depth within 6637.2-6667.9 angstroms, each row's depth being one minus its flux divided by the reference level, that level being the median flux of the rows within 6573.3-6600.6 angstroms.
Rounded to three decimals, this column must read 0.091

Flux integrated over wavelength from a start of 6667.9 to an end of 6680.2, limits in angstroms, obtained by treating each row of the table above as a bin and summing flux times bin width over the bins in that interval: 105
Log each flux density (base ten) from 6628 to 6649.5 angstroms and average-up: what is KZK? 0.911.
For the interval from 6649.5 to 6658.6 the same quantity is 0.917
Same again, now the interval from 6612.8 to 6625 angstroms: 0.910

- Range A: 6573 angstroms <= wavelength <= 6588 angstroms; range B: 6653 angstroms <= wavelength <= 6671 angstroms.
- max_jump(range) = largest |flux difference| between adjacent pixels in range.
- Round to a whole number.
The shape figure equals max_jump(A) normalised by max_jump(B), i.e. 19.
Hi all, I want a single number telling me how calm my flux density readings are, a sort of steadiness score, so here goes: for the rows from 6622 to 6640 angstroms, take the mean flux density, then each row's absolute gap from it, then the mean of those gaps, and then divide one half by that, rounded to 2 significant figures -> 3.5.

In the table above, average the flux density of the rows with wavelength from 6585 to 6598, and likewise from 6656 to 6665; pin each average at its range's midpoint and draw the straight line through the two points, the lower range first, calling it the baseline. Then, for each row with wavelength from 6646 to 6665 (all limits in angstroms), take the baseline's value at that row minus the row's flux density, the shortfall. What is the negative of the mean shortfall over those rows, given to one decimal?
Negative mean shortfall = 0.0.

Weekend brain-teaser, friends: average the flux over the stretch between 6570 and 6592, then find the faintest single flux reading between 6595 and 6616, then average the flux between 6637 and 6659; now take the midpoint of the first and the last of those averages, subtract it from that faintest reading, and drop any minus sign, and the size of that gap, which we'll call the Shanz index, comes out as 4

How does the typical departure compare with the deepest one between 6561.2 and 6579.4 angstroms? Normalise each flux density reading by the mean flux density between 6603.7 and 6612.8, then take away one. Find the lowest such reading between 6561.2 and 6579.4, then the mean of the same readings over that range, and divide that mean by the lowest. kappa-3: -22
